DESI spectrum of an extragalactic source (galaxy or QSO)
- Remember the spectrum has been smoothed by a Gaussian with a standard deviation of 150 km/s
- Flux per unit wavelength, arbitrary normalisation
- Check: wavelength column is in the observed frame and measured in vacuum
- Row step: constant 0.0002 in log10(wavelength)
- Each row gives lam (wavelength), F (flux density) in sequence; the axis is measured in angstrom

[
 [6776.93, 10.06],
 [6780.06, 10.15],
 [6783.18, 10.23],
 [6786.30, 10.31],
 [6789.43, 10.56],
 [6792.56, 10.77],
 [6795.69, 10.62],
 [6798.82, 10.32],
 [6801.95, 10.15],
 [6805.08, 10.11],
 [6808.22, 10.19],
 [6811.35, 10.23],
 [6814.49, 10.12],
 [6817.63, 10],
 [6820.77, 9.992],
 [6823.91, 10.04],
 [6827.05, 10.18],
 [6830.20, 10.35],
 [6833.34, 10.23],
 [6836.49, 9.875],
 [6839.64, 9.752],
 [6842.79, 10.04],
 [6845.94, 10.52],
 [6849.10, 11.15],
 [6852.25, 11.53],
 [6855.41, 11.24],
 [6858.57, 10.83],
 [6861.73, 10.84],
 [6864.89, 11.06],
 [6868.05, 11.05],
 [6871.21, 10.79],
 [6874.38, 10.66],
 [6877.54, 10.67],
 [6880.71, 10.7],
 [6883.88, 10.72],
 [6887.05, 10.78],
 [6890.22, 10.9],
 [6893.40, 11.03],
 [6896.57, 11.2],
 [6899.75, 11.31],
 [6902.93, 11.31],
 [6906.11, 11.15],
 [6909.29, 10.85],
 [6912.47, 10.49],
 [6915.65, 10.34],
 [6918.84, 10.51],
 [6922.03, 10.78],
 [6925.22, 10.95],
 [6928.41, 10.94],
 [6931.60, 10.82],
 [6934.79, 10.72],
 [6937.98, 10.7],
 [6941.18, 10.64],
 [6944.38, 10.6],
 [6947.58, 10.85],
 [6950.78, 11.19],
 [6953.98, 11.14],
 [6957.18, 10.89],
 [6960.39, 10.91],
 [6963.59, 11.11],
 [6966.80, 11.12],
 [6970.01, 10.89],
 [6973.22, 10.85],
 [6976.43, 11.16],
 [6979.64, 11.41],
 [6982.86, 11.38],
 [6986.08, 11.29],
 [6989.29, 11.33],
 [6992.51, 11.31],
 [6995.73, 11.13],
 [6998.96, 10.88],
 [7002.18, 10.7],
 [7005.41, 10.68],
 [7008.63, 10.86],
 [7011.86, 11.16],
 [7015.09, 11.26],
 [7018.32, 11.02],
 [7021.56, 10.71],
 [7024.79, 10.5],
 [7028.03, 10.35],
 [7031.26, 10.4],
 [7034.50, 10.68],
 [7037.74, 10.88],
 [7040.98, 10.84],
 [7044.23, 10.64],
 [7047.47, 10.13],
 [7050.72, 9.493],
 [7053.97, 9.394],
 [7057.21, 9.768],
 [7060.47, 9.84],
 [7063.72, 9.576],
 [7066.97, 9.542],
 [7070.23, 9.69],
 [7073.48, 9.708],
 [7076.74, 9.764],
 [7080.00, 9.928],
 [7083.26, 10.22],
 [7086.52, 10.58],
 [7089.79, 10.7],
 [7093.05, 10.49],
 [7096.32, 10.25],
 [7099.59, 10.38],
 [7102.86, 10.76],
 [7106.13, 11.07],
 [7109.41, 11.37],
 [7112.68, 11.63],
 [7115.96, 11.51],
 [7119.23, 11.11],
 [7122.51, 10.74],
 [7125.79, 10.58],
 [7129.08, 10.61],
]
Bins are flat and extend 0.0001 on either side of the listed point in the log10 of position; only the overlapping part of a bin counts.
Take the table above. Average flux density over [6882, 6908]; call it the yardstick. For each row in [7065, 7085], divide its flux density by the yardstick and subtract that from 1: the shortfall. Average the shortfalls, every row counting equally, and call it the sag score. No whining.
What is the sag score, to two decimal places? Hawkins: 0.11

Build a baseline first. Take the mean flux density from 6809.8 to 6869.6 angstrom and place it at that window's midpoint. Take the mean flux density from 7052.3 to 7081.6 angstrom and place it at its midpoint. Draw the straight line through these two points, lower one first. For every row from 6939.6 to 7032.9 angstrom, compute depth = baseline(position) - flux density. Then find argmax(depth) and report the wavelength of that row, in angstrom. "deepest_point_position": 6944.38 angstrom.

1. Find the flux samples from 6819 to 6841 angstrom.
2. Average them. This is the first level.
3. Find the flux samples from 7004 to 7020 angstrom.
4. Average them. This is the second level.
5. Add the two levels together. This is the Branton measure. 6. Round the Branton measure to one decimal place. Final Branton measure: 21.1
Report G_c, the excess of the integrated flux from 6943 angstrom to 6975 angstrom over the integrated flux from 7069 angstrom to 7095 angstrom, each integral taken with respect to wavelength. 87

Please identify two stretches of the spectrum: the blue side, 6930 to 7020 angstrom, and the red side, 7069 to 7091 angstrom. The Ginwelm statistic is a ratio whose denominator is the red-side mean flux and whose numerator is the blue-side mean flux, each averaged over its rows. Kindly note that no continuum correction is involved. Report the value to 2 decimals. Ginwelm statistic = 1.09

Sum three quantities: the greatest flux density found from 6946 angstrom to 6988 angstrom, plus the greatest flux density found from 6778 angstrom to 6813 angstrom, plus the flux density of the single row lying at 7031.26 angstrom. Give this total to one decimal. 32.6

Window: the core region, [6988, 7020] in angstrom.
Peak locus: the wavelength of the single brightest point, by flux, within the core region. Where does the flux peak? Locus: 6989.29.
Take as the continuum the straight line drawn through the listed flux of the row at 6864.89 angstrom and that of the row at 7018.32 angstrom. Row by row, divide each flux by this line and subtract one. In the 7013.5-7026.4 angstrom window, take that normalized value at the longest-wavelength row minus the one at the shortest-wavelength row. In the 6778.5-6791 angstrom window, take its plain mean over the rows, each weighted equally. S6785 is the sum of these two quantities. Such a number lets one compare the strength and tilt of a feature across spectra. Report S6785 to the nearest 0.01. -0.14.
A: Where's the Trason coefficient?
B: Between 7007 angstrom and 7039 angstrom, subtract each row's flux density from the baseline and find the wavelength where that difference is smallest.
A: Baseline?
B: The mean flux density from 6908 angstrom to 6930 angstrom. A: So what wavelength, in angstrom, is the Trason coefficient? 7015.09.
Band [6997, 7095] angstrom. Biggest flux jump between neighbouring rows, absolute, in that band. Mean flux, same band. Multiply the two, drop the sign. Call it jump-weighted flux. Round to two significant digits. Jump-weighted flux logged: 6.6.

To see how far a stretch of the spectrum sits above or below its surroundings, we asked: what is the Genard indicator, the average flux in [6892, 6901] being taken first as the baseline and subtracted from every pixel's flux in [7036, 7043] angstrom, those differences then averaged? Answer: -0.3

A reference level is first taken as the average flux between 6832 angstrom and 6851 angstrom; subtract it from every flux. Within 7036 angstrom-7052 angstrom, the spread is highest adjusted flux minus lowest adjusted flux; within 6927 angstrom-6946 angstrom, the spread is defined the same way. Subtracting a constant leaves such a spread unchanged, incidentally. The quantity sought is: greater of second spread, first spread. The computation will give 1.4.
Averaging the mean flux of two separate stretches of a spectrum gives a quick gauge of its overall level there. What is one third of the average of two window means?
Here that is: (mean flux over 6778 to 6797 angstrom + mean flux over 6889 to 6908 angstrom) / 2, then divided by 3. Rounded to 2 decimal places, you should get 3.60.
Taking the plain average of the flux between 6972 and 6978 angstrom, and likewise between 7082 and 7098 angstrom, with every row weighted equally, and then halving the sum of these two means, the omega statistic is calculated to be 10.73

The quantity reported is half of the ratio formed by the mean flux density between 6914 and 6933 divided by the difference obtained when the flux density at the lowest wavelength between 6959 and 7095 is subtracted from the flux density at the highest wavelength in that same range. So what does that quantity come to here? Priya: -13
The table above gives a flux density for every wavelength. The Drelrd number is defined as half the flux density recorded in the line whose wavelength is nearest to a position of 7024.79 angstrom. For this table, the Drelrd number 5.25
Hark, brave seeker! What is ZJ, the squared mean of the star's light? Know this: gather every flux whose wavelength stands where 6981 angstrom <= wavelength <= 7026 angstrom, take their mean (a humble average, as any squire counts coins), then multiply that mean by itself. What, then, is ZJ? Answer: 121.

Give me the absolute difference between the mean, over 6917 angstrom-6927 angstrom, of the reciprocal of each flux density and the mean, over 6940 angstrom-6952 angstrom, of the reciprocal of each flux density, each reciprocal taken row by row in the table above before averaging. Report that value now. 0.0006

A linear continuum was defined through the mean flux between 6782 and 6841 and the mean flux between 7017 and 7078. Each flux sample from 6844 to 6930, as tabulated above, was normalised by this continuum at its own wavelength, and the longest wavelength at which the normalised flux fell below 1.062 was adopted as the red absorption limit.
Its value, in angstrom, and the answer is 6922.03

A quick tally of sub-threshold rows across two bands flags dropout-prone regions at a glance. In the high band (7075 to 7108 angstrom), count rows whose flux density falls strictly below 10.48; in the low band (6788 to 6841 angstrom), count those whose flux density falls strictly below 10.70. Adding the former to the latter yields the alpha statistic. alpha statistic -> 21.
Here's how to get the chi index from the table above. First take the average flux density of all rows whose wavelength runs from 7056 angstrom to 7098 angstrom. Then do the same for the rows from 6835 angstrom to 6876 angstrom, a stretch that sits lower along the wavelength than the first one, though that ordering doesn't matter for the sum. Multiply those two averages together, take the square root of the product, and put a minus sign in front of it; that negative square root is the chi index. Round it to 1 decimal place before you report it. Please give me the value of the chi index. -10.4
